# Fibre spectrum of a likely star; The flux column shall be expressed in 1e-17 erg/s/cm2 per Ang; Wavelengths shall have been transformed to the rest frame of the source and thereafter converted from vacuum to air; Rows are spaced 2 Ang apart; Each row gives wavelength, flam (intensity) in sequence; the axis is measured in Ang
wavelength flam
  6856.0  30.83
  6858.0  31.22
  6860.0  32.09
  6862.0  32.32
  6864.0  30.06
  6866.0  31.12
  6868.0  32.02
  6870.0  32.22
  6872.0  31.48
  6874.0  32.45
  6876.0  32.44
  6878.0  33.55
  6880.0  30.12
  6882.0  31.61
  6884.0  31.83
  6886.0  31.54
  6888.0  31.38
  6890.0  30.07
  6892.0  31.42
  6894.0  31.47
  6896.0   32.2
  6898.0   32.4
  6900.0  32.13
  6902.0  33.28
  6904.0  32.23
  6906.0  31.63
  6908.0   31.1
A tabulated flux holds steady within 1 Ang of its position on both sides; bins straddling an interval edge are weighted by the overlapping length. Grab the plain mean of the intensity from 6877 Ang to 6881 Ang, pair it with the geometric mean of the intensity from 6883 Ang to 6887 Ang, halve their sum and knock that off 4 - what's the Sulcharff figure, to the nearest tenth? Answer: -27.8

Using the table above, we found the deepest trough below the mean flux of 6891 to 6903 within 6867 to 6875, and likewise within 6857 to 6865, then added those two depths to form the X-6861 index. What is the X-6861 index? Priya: 2.8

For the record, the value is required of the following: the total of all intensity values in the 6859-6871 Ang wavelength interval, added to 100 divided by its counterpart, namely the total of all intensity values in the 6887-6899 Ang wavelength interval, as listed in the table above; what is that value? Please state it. 190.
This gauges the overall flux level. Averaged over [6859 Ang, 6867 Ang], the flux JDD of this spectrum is 31.4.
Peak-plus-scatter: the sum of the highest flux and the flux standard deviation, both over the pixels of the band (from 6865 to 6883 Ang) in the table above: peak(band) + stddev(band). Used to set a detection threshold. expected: 34.5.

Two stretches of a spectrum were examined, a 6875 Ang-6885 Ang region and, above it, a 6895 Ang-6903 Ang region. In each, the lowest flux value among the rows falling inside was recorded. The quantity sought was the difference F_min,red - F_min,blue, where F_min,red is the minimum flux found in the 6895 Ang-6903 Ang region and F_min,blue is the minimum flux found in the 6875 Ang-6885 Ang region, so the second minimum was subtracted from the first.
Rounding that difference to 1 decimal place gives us 2.0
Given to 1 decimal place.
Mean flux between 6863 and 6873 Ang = 31.4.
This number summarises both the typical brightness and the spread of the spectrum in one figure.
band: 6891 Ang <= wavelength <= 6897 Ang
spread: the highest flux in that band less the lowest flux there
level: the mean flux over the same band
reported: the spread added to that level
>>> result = 32.5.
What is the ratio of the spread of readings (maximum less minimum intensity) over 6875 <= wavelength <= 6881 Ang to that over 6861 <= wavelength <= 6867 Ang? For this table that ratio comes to 1.52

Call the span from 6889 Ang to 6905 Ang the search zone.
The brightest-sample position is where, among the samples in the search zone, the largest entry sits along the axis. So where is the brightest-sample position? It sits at 6902.0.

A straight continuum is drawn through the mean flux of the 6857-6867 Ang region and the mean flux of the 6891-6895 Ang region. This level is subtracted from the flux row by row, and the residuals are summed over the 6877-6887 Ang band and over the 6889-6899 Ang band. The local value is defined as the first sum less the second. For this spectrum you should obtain 1.3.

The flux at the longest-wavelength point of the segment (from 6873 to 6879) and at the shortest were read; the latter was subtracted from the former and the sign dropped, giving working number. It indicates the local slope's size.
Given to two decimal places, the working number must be 1.10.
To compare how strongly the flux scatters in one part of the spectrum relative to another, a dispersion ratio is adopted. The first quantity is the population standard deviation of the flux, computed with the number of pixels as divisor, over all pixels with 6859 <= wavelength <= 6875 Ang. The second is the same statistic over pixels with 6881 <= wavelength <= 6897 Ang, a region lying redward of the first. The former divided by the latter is 1.31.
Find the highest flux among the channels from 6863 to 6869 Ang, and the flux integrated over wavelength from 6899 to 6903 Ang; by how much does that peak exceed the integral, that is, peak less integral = -99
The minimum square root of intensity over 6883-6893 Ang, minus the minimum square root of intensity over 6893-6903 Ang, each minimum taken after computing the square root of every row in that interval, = -0.13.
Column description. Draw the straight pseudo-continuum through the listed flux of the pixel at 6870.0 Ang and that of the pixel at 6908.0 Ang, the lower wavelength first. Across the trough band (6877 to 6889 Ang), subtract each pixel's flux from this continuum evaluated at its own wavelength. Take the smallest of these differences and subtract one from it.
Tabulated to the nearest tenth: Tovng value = -2.6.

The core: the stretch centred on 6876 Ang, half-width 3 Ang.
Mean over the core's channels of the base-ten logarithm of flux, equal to 1.52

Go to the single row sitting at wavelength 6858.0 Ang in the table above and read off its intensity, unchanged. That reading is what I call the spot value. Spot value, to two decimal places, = 31.22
